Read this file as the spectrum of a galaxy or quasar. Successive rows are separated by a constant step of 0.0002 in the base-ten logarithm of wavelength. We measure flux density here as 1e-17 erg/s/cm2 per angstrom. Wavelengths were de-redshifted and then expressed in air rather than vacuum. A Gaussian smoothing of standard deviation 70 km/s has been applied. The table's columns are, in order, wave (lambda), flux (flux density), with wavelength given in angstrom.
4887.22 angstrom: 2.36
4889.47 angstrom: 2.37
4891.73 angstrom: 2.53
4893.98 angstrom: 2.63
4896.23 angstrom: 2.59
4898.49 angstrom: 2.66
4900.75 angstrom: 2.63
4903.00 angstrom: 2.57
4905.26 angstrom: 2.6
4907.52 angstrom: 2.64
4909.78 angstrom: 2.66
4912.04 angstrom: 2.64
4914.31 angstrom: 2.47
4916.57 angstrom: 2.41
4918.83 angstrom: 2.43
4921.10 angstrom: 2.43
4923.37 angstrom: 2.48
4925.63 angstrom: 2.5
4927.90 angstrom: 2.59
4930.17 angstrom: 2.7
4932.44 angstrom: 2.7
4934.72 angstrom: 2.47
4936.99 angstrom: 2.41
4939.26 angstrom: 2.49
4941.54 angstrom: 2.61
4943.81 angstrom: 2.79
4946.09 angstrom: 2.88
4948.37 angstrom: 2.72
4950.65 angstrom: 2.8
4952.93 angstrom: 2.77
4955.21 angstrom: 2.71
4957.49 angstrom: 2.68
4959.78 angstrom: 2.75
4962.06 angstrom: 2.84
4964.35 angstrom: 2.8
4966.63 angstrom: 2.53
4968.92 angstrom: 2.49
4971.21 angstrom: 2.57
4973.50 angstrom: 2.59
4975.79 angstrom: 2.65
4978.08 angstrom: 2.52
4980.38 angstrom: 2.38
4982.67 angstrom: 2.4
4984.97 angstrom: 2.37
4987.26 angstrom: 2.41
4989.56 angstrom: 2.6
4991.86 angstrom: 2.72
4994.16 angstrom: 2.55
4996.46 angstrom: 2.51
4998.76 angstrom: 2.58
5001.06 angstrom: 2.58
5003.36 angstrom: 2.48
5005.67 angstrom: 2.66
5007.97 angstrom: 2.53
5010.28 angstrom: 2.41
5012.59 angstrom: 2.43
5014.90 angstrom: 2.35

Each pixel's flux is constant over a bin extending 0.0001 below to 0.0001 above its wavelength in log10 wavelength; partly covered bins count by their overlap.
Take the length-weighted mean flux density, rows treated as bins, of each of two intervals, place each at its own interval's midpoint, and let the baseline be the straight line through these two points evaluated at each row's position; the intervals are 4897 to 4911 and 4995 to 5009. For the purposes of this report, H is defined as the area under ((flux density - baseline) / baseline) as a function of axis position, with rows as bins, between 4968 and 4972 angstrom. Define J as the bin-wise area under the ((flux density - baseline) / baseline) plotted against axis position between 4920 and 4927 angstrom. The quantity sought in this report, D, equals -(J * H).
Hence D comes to -0.03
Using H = -0.1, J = -0.4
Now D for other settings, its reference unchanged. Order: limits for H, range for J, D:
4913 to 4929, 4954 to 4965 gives 0.60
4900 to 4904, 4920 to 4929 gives -0.02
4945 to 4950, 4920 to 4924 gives 0.10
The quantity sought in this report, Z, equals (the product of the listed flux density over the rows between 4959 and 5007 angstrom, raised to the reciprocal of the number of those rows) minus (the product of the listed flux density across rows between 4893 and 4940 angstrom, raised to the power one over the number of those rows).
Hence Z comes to 0.01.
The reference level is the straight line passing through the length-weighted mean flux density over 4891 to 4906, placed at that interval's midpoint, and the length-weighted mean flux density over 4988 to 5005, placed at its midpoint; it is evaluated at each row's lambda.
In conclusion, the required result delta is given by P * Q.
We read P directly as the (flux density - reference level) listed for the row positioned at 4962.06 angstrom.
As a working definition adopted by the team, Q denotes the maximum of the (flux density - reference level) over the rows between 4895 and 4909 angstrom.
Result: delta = 0.014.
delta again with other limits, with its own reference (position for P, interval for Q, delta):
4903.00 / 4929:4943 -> -0.003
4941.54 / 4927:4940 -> 0.002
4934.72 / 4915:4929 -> 0.001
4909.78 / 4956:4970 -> 0.015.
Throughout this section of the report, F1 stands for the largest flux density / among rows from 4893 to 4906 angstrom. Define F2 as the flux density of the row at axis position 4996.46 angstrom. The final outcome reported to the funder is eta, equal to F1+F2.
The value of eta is 5.17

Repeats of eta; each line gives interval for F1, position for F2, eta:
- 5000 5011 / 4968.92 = 5.15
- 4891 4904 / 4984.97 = 5.03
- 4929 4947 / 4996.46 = 5.39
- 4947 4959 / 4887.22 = 5.16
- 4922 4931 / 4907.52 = 5.34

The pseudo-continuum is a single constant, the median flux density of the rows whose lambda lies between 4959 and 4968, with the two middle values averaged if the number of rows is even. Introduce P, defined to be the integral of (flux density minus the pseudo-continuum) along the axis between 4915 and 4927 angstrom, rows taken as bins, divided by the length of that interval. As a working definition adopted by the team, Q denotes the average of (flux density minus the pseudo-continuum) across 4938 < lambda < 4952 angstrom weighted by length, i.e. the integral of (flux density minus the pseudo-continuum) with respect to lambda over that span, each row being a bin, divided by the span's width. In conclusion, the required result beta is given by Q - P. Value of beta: 0.3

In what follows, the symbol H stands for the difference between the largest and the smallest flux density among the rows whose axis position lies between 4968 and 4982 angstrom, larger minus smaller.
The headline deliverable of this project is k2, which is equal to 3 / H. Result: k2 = 11.1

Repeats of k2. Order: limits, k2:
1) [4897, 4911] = 33.3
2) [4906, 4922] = 12.0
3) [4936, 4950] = 6.4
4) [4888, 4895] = 11.5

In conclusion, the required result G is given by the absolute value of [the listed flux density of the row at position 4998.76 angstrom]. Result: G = 2.58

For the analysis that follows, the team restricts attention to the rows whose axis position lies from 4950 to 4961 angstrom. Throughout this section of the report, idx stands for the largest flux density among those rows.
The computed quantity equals 2.8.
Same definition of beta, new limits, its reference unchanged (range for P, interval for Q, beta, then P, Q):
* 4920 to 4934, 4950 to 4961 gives 0.2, -0.21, -0.03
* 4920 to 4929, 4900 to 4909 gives 0.1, -0.28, -0.16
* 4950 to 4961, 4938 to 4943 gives -0.2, -0.03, -0.21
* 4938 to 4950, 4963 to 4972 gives -0.1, -0.08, -0.17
